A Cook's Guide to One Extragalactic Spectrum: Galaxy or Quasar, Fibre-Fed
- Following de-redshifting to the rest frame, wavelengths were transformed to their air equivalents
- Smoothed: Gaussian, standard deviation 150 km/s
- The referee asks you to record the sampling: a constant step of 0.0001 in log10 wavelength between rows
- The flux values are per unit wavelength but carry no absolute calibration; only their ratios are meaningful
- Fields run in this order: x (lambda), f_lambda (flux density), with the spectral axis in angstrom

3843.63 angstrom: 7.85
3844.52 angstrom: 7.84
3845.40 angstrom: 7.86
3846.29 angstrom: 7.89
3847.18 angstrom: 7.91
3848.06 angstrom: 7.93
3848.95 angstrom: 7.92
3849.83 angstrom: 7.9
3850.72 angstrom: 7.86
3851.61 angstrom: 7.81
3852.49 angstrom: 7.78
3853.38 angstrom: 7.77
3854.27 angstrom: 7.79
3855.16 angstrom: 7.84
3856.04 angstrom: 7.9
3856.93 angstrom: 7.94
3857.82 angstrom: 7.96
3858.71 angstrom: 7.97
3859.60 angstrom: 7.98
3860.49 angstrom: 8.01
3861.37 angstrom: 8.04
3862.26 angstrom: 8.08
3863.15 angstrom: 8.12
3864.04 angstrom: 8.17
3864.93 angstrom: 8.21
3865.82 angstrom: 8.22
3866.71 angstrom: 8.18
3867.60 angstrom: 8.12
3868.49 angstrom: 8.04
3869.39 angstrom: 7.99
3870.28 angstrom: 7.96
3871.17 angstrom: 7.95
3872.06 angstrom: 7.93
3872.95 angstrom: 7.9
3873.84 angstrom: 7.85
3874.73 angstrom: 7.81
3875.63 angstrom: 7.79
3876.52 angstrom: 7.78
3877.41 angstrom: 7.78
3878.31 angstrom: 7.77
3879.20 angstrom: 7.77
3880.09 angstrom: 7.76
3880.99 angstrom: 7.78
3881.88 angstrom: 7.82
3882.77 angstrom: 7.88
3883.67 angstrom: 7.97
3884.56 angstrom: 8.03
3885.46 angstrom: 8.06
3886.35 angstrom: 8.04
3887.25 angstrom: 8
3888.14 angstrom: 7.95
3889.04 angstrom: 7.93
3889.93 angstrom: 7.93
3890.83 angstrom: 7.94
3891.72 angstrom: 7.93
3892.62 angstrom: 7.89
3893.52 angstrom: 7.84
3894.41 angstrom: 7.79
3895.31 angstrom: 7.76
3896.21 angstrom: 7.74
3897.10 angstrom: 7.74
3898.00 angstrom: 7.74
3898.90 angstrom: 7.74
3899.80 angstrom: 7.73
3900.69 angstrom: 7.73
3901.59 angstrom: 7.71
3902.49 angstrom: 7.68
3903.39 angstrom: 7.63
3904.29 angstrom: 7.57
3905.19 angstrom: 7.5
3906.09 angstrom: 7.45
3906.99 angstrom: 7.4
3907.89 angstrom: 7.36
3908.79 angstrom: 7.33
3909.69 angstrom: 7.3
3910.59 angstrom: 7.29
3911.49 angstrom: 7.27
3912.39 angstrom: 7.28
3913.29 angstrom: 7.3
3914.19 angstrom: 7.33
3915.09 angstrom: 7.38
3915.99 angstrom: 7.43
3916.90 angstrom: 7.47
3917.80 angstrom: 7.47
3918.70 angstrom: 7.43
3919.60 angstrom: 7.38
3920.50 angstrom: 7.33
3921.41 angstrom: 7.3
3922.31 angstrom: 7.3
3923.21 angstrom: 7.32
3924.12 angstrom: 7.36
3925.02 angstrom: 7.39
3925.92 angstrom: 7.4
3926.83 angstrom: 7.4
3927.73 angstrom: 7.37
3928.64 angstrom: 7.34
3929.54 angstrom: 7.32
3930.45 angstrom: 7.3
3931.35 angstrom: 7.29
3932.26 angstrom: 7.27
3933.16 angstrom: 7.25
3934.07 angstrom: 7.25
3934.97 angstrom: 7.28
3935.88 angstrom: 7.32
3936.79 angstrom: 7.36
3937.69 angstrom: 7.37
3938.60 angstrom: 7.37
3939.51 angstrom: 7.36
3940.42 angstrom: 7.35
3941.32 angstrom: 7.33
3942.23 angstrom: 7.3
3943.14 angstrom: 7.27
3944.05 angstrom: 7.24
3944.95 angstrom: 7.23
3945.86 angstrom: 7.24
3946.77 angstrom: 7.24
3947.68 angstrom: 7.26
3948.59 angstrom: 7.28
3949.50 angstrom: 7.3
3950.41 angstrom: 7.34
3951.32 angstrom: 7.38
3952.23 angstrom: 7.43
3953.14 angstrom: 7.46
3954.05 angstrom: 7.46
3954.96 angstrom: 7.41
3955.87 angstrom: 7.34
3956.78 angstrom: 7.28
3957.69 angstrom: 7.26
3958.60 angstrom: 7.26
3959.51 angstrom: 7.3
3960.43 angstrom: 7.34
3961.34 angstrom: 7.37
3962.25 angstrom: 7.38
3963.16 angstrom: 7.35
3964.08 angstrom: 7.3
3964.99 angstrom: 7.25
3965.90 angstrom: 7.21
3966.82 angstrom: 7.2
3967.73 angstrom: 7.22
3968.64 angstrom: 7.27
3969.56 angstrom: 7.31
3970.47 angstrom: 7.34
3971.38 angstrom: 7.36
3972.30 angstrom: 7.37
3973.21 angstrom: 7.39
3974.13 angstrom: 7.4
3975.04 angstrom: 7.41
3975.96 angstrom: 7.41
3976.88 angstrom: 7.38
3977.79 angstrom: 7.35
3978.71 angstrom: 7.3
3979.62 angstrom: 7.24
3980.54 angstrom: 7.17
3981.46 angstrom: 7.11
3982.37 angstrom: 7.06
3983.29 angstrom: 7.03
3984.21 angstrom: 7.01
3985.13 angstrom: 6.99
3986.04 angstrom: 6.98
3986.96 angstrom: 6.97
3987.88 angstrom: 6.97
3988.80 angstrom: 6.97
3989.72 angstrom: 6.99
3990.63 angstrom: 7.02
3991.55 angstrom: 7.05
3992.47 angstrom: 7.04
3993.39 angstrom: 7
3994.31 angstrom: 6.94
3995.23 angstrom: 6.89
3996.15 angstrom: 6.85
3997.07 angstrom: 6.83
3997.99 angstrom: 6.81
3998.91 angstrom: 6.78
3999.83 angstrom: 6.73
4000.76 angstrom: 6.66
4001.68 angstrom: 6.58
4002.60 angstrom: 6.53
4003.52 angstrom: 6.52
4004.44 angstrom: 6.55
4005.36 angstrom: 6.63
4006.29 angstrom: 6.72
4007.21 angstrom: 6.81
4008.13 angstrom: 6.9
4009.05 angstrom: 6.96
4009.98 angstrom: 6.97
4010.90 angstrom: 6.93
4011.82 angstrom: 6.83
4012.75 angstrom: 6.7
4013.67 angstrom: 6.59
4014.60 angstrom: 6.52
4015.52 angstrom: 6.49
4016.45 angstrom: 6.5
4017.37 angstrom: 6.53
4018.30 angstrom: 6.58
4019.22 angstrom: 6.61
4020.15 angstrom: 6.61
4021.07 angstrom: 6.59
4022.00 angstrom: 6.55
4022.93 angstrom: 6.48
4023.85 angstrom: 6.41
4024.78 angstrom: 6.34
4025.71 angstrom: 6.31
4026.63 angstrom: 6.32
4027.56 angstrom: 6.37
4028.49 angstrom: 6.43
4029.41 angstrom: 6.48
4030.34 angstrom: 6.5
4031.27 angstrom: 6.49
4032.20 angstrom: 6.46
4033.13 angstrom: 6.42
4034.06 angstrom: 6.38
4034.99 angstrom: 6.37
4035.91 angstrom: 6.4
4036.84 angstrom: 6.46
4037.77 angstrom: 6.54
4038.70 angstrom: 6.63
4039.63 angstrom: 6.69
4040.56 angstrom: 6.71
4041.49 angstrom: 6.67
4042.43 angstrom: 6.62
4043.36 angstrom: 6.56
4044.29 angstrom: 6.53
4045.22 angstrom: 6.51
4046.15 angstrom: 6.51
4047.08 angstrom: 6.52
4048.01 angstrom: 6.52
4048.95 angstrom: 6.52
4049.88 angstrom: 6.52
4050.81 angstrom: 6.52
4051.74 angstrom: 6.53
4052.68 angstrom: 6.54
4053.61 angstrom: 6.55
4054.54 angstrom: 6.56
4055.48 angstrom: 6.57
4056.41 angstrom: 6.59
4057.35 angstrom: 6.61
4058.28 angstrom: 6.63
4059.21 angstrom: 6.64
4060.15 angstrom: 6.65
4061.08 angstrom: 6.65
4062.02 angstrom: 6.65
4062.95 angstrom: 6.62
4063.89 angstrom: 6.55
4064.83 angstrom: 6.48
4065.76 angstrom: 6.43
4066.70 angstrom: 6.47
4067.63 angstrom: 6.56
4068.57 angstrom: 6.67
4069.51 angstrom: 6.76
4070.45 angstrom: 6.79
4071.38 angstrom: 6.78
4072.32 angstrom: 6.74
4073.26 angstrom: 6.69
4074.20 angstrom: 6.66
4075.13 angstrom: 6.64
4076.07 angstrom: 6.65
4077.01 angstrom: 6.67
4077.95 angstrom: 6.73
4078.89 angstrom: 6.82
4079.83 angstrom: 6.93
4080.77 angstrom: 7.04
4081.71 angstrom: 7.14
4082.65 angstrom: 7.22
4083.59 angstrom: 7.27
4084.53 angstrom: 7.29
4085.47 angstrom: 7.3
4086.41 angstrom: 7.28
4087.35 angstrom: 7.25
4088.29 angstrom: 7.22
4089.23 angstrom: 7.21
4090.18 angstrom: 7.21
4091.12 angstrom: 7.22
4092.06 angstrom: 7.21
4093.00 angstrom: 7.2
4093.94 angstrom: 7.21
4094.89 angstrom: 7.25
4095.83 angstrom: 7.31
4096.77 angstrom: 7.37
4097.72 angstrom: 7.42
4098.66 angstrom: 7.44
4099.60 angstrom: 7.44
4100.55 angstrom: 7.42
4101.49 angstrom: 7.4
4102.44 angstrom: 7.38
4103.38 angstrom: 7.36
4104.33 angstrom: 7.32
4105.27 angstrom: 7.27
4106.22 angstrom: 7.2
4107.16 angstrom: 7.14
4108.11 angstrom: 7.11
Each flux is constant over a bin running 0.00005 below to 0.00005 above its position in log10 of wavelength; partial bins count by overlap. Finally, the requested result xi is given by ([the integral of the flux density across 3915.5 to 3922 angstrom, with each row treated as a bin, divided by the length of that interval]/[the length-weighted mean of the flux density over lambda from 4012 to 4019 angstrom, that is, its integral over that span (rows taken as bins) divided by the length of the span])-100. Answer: -98.87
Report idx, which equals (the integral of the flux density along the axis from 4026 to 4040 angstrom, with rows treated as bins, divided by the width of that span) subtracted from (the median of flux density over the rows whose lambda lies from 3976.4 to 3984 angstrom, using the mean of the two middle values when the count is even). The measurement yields 0.74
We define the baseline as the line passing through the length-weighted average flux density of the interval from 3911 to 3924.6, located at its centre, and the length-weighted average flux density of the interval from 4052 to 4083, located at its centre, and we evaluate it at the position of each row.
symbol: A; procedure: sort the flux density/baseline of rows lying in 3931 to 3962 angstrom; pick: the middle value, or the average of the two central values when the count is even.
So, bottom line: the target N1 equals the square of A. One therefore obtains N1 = 1.02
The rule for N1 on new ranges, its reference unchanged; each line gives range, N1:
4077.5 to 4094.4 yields 1.20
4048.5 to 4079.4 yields 0.98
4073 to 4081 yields 1.01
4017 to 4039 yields 0.89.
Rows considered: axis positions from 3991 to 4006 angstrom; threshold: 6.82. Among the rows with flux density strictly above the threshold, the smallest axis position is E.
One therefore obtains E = 3991.55 angstrom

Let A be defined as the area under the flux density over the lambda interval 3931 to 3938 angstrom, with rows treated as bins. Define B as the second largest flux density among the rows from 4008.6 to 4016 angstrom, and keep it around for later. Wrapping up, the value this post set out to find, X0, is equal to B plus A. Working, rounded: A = 51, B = 6.96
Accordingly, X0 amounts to 58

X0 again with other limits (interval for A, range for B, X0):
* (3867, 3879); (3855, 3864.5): 103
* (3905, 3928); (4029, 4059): 176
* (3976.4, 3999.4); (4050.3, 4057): 168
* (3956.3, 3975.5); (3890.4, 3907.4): 148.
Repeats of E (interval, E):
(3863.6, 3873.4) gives 3864.04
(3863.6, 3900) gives 3864.04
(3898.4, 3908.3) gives 3898.90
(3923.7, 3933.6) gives 3924.12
